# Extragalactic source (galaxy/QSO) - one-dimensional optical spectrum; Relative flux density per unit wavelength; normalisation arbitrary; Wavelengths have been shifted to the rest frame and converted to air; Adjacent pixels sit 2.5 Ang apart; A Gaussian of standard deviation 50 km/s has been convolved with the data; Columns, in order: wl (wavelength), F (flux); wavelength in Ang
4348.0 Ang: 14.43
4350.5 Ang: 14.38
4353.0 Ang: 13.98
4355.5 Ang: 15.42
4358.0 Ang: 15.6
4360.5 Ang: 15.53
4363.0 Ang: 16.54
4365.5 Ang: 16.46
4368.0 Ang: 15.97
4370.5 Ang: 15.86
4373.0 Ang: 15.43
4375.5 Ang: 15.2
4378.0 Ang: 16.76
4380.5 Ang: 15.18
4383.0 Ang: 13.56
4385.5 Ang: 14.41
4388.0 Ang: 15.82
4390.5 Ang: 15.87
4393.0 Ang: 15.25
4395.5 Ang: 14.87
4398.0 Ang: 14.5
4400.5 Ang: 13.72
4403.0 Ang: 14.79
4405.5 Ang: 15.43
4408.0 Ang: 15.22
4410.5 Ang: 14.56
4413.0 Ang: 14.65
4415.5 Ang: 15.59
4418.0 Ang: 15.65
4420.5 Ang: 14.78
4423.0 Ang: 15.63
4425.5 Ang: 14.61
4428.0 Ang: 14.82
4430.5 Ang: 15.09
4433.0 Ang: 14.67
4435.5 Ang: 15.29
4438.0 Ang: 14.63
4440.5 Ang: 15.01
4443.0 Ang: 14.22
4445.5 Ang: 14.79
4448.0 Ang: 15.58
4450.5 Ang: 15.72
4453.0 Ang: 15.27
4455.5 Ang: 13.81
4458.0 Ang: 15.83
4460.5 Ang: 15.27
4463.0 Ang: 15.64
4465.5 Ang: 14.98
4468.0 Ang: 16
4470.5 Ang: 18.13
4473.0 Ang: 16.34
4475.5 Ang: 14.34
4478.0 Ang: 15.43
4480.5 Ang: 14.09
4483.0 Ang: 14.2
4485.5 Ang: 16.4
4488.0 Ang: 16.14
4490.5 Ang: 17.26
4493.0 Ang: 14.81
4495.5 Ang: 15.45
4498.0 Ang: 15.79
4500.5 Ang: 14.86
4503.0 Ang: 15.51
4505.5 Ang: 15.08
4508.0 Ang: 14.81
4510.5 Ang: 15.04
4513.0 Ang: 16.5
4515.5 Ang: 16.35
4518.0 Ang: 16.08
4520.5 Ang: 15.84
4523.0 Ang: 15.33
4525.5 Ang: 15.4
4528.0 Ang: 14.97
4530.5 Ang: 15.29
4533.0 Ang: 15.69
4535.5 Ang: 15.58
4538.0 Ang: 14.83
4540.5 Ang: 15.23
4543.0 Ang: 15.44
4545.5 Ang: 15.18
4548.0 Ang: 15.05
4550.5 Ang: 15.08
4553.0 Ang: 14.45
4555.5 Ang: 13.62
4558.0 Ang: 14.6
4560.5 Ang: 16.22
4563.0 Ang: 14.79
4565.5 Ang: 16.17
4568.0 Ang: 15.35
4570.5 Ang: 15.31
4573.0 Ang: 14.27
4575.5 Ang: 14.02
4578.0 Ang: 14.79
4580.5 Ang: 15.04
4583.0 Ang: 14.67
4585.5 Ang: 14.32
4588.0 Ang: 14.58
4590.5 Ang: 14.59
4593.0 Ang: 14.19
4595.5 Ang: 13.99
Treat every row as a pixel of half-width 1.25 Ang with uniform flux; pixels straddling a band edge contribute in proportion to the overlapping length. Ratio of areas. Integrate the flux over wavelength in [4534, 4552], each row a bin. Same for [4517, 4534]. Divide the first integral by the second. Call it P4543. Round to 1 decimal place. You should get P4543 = 1.0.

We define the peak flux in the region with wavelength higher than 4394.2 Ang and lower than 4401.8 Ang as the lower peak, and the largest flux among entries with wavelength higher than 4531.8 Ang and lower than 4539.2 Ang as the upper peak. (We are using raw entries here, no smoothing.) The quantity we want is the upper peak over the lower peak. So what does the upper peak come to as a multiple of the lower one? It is 1.06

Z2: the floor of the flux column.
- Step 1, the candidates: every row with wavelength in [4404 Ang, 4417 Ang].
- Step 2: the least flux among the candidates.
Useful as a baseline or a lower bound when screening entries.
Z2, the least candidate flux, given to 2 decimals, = 14.56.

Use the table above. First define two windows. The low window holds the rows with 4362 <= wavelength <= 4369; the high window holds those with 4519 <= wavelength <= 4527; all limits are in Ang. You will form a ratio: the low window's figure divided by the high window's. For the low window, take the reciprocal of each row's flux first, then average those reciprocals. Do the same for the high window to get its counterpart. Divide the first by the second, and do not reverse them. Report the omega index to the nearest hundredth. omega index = 0.95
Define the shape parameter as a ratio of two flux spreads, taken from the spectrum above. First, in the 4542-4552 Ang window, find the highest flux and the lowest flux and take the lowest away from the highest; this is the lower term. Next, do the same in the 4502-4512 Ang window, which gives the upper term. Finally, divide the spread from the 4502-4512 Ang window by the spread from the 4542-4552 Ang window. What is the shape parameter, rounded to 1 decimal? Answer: 1.8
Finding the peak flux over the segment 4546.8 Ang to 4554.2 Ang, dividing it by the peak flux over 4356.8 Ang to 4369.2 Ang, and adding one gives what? 1.91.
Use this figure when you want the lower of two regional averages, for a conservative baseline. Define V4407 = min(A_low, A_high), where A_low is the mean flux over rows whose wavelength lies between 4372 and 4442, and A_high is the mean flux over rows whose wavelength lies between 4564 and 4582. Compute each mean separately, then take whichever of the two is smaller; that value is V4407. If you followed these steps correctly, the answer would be 15.0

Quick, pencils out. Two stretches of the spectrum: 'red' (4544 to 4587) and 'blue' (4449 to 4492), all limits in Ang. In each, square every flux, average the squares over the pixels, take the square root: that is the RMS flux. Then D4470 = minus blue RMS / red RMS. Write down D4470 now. -1.05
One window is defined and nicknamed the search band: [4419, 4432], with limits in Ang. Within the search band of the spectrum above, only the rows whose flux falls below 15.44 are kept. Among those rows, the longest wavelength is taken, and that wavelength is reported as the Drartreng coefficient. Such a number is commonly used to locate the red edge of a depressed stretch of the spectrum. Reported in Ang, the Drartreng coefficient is 4430.5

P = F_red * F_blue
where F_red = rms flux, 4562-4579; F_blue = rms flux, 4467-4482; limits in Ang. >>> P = 236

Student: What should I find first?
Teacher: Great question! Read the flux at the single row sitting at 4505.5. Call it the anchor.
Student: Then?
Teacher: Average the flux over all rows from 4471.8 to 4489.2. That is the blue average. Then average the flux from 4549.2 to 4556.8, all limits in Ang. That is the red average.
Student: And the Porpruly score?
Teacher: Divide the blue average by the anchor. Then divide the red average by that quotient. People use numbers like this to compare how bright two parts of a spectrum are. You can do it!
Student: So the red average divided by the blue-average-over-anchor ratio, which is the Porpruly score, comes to 14.2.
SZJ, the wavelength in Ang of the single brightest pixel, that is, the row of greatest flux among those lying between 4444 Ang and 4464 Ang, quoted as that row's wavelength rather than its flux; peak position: 4458.0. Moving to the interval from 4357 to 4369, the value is 4363.0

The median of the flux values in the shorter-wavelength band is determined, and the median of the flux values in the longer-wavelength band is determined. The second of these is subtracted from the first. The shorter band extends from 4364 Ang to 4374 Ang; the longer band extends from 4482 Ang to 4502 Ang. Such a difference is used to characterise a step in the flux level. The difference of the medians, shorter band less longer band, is 0.3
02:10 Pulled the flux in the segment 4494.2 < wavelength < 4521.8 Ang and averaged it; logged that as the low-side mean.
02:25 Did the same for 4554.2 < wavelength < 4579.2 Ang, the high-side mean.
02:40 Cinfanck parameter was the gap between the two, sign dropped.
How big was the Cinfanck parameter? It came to 0.66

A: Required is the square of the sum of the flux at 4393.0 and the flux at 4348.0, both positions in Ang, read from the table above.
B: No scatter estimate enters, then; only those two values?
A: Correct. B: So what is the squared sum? 881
